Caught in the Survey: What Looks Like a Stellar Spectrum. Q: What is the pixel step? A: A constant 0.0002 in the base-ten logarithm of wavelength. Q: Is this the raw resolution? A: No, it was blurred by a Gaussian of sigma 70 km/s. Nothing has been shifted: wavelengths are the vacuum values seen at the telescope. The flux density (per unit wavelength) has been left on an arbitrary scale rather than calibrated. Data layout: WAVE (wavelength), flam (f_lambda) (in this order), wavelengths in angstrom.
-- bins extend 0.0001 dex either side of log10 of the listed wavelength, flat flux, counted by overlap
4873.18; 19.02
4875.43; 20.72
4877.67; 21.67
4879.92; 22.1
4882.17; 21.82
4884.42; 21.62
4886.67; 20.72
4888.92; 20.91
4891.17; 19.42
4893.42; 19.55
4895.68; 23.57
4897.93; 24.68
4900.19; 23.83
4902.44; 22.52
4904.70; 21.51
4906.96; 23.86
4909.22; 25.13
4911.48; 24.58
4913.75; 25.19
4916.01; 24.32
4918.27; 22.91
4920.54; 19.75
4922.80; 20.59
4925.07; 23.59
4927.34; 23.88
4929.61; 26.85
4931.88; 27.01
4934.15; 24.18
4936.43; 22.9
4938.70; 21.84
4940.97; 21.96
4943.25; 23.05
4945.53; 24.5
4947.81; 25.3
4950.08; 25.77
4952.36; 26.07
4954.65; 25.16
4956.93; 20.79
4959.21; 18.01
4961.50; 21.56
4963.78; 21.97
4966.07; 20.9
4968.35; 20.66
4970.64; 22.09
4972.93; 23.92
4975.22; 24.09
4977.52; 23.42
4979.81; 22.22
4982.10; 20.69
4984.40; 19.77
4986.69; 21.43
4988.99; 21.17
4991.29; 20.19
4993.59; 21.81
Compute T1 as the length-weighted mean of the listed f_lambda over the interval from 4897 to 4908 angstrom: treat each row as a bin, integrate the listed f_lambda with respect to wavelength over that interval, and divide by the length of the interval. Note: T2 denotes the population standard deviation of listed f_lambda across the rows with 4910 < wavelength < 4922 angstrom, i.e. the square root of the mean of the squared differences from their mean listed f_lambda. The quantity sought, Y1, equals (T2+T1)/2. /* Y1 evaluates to 12.6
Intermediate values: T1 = 23.3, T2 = 1.9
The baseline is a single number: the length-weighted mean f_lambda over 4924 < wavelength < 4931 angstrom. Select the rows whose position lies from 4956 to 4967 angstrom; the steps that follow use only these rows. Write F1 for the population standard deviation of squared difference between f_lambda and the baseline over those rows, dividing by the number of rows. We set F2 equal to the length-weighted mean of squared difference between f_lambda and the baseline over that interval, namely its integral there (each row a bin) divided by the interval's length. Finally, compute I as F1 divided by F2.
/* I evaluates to 0.7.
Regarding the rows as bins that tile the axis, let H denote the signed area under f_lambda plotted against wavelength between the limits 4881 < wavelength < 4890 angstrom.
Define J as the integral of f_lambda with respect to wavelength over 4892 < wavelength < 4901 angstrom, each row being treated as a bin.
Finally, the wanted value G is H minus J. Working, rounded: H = 191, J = 205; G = -13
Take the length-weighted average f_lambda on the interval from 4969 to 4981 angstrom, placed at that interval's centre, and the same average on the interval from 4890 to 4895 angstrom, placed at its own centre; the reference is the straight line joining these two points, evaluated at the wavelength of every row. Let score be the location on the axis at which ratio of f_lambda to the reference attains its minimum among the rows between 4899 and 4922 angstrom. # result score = 4920.54 angstrom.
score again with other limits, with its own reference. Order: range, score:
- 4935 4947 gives 4938.70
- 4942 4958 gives 4956.93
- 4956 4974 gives 4959.21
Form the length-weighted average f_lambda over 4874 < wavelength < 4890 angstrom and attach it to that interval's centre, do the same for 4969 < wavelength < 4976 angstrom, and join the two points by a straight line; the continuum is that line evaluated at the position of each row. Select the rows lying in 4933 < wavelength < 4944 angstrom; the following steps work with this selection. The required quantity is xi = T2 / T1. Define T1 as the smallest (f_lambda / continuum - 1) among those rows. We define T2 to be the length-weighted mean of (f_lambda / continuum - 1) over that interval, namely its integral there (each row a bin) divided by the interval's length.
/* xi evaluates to -0.5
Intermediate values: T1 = -0.03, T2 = 0.01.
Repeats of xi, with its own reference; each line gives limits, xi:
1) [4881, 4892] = 0.2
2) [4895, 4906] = -5.9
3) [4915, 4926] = 0.0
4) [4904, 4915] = -8.7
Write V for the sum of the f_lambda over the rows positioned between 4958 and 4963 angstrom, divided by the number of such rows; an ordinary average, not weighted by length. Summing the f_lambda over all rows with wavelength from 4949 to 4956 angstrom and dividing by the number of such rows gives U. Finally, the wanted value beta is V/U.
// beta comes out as 0.77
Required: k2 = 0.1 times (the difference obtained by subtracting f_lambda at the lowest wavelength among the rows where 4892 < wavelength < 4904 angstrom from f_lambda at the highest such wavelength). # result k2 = 0.3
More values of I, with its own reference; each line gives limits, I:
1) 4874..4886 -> 0.3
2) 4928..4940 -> 0.6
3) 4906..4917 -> 1.2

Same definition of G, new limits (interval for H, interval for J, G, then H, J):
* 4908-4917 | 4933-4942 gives 18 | 223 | 205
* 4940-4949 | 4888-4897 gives 25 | 214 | 189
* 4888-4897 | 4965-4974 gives -8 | 189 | 197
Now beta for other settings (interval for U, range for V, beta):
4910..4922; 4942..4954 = 1.07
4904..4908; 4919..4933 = 1.04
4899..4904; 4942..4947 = 1.03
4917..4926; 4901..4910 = 1.07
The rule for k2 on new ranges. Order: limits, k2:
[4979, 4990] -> -0.1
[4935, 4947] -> 0.2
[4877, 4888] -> -0.1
